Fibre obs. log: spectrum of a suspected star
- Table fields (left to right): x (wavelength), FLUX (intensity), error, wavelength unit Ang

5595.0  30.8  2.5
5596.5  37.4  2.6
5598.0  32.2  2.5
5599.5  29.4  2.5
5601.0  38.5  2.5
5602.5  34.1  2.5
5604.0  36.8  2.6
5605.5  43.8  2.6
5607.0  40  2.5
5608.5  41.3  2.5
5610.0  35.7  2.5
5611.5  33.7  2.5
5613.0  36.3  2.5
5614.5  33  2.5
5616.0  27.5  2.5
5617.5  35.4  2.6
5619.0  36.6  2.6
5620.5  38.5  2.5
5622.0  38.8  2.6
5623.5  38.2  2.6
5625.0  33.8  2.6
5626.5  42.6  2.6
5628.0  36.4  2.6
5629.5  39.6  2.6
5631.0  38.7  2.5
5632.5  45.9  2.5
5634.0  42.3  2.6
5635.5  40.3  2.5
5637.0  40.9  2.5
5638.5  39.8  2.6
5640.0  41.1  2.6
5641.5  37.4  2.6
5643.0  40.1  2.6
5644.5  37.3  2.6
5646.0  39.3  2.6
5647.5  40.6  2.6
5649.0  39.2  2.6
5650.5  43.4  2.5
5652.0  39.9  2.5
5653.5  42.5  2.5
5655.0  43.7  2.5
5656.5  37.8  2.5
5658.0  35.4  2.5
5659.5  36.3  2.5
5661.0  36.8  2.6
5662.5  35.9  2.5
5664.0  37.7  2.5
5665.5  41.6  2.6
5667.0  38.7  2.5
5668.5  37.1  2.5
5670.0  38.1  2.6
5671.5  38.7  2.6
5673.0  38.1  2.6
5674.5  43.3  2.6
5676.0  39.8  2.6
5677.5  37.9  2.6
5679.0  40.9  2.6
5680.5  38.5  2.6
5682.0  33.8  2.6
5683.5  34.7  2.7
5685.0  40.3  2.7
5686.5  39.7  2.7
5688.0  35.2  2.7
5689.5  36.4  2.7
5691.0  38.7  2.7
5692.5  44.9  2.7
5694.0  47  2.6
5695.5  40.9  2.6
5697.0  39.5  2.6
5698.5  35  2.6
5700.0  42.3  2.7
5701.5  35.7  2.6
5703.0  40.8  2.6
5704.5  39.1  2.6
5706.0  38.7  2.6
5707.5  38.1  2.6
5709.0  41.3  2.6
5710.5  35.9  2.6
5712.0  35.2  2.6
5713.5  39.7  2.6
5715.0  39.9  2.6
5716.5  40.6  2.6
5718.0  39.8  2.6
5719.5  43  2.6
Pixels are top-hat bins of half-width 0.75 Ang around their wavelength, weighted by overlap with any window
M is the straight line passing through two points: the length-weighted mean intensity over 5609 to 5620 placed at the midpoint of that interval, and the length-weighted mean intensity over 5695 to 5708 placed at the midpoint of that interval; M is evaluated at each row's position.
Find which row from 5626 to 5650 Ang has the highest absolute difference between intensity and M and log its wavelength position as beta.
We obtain 5632.5 Ang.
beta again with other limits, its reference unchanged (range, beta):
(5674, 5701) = 5694.0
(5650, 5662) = 5655.0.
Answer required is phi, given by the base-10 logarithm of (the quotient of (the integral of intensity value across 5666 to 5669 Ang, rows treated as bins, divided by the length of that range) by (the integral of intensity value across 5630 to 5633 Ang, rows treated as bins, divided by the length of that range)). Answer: -0.04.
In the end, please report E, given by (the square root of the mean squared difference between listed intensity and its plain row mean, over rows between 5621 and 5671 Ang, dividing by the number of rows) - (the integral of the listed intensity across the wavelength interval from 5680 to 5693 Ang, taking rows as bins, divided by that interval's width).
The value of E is -35.3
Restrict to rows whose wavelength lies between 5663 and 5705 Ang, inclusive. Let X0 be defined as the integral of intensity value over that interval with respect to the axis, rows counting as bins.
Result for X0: 1641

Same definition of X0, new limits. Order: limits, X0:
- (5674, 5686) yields 463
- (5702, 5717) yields 583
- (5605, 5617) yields 435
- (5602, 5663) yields 2348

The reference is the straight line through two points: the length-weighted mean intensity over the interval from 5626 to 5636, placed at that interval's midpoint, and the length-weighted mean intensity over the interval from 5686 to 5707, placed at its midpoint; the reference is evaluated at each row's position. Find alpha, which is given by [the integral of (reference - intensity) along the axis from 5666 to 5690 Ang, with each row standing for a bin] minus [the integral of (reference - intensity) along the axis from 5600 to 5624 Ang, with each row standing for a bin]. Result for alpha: -68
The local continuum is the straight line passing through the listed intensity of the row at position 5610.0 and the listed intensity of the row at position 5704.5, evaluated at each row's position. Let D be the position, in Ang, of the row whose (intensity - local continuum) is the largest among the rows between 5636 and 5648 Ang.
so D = 5640.0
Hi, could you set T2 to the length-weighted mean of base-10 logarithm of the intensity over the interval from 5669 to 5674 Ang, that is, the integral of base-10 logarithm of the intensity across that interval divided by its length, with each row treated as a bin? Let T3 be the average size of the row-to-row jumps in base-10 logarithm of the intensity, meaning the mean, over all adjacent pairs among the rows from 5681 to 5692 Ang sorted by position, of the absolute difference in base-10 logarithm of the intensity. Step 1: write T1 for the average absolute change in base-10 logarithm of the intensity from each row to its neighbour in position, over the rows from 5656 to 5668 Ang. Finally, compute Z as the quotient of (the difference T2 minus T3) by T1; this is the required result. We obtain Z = 72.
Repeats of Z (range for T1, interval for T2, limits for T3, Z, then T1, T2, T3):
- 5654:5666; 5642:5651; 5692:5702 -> 59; 0.026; 1.60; 0.051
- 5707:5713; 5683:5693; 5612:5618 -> 43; 0.035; 1.58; 0.077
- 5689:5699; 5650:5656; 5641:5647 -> 40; 0.040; 1.62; 0.028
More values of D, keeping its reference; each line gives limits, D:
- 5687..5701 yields 5694.0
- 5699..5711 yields 5700.0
